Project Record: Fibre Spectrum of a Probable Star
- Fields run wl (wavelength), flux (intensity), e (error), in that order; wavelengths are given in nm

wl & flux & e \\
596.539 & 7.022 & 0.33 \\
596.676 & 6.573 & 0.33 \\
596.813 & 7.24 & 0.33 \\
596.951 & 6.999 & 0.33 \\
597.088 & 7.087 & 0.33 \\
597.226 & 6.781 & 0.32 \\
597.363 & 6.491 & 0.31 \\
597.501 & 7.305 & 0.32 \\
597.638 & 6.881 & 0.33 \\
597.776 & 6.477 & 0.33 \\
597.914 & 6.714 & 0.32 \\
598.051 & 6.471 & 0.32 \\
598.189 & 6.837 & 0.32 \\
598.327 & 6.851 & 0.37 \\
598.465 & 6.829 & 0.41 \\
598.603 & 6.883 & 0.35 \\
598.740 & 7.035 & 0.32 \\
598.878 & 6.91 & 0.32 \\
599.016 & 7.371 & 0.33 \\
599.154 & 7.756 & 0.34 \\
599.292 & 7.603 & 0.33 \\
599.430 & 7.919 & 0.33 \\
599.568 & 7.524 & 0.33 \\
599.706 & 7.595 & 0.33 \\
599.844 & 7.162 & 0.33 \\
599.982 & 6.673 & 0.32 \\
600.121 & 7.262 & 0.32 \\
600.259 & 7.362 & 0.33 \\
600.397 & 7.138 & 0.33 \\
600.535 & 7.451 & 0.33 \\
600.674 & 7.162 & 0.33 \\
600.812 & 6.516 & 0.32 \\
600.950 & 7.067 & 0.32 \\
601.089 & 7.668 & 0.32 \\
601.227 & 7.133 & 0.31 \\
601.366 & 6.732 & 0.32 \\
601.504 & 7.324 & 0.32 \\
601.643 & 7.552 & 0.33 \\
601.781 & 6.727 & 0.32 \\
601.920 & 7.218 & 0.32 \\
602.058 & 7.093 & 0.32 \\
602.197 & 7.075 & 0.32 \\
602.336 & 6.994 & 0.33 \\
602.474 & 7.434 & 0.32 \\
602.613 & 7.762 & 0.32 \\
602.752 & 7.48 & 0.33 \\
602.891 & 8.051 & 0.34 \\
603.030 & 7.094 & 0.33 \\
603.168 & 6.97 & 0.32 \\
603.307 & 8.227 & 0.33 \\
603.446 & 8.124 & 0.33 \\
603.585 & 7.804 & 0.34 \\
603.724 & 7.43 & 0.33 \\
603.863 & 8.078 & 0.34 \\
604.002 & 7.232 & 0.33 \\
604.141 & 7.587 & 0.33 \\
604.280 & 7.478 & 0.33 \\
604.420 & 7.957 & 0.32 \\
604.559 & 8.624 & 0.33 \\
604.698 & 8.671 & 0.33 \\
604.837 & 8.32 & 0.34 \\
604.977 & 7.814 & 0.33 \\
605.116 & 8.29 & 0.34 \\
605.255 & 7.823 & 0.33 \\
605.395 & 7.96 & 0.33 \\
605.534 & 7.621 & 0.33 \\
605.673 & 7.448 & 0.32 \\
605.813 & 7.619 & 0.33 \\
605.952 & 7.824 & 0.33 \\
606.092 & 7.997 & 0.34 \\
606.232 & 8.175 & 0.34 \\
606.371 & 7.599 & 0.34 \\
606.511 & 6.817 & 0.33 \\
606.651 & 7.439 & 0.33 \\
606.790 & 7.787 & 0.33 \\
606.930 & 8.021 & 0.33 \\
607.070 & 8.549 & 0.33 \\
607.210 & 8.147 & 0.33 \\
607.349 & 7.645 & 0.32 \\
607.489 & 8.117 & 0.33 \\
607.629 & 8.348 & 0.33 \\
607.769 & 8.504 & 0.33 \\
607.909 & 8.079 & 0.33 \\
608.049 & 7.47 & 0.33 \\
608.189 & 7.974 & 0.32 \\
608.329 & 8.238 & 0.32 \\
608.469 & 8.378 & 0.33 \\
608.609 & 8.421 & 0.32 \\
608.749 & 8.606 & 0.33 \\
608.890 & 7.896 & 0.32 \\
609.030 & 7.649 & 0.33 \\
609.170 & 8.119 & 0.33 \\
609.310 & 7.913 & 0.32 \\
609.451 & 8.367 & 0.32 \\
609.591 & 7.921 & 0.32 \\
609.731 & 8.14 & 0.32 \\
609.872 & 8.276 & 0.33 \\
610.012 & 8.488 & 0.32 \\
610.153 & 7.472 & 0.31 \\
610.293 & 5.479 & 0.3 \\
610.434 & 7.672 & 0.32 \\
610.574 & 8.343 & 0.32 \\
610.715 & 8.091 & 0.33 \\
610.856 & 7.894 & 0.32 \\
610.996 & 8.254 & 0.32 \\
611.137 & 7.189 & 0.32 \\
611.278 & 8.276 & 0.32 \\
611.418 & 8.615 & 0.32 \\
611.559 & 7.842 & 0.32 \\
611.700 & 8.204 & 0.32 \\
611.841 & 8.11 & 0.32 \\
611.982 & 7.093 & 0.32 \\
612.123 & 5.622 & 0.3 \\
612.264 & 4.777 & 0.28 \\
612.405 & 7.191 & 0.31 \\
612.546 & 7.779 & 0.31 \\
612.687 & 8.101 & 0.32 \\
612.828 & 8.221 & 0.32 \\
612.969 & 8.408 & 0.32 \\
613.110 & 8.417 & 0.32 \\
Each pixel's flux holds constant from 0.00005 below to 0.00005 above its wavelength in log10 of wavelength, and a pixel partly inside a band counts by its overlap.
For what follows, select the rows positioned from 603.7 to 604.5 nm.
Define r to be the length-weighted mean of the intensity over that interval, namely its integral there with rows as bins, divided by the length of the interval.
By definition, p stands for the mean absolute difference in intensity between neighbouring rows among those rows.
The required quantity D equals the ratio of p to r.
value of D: 0.064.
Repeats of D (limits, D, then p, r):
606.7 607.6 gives 0.053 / 0.43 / 8.05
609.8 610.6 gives 0.161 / 1.22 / 7.58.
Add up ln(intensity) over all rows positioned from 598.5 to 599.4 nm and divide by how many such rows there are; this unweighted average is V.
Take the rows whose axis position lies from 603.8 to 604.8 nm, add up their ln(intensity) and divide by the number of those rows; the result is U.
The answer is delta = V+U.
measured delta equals 4.05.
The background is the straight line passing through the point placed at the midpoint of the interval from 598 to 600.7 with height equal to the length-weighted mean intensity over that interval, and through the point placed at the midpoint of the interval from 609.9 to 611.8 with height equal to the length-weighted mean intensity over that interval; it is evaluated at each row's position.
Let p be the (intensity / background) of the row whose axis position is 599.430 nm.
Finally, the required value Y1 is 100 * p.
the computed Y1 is 110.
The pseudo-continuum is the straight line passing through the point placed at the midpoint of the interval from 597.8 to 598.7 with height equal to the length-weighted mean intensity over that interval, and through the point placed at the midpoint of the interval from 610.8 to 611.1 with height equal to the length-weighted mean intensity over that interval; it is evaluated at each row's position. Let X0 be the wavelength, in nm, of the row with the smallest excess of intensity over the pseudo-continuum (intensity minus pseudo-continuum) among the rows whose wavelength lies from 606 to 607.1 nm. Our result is 606.511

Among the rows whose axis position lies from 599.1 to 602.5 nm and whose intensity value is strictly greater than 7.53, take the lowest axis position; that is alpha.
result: 599.154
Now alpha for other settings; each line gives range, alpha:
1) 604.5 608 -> 604.559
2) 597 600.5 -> 599.154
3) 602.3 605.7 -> 602.613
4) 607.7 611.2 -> 607.769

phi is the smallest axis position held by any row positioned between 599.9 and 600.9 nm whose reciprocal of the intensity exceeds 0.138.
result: 599.982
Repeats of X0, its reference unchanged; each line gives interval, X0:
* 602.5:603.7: 603.168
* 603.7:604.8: 604.002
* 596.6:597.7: 597.363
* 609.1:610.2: 610.153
